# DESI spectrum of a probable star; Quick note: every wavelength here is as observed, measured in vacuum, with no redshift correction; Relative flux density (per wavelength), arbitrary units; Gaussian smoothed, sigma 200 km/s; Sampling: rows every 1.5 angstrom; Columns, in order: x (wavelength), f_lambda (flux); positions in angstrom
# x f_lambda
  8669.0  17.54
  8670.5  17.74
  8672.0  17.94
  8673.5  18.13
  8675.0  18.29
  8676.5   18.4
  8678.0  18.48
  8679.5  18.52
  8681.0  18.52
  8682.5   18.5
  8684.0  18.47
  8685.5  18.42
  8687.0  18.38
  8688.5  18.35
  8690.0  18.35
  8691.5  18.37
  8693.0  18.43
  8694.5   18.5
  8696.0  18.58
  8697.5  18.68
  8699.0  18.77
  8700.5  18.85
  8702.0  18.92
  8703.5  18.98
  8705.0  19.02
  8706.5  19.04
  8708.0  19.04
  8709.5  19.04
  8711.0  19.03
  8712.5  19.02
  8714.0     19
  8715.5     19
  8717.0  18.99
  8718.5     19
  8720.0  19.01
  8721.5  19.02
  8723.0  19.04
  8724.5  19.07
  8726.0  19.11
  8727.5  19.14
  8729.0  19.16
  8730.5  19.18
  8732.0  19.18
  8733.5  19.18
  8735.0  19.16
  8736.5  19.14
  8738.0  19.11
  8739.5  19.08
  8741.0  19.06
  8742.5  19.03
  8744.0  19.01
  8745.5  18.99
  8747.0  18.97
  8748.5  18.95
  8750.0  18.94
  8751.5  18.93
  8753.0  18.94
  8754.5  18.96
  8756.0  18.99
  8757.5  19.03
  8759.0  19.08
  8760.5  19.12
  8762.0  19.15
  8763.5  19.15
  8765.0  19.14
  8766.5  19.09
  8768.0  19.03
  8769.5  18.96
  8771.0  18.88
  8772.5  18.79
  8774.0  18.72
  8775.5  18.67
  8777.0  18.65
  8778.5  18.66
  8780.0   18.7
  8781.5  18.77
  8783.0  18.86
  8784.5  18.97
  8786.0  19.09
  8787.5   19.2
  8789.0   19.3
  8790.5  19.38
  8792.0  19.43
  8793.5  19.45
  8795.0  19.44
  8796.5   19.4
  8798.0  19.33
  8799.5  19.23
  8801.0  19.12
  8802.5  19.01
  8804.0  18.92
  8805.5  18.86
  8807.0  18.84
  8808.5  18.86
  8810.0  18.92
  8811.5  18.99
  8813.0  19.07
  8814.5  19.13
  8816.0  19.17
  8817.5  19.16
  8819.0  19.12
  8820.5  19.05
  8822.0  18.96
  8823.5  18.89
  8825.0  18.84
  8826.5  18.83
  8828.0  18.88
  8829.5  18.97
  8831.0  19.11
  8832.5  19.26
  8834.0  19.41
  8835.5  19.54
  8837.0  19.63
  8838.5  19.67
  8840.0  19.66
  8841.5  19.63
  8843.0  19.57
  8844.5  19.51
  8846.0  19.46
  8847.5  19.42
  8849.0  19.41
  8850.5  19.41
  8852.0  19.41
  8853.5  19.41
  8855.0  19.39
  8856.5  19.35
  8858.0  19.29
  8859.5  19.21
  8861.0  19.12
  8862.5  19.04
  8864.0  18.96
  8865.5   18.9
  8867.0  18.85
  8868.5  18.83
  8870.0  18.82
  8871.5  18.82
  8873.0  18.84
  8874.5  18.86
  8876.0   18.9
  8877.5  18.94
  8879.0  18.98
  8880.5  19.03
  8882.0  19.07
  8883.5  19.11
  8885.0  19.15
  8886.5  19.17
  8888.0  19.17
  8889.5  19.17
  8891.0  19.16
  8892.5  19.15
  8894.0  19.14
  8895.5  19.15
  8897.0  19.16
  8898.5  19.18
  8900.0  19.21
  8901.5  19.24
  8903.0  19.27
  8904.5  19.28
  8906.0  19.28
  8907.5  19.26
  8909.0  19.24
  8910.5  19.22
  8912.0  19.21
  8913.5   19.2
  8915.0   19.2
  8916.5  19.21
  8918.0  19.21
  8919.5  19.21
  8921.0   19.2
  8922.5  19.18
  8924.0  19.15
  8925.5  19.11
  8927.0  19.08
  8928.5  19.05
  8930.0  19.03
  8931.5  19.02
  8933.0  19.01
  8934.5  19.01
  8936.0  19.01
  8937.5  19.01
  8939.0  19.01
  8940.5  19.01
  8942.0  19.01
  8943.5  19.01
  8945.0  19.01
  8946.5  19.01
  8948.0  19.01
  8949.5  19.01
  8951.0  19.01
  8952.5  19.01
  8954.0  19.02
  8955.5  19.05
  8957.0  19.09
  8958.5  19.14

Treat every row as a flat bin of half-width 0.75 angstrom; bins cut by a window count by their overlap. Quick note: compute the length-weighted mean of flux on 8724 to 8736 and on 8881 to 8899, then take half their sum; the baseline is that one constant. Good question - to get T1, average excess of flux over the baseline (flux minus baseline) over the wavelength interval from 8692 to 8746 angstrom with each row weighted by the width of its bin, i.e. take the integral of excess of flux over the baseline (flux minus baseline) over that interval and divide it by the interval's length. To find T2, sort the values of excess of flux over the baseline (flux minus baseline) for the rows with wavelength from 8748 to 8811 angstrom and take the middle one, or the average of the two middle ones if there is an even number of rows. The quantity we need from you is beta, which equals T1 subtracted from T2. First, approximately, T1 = -0.163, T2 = -0.17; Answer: 0.00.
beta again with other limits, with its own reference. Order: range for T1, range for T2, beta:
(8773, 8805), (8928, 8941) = -0.05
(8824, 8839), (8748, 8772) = -0.19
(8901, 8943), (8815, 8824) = -0.05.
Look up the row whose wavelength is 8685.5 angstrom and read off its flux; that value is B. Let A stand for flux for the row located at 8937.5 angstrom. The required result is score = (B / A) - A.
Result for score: -18.0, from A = 19.01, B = 18.42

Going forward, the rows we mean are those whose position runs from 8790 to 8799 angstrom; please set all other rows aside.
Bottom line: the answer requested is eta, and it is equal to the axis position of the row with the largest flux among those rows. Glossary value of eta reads 8793.5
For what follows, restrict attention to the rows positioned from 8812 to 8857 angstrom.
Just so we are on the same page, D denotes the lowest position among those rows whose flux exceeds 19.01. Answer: 8813.0 angstrom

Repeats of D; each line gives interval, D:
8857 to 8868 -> 8858.0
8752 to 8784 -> 8757.5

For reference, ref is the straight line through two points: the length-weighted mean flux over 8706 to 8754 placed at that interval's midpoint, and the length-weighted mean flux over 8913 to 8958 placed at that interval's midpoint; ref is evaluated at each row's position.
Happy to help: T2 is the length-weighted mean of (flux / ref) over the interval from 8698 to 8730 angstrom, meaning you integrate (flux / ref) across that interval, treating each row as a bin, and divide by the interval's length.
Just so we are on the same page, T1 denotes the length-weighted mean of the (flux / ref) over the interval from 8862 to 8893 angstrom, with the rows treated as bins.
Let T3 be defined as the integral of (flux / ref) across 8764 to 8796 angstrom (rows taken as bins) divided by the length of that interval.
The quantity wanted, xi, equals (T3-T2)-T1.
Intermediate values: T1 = 1.00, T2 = 1.00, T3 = 1.00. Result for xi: -1.00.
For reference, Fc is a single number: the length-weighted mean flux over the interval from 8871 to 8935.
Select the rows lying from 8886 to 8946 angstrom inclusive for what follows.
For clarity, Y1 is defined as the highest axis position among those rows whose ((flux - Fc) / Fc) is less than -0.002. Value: 8945.0 angstrom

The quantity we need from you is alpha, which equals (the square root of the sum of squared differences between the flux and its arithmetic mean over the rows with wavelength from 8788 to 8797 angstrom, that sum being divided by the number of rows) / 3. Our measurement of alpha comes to 0.017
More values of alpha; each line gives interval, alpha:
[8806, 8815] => 0.035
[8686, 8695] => 0.018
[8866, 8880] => 0.018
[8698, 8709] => 0.032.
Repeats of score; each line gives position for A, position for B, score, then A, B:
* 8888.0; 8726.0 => -18.2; 19.17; 19.11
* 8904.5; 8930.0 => -18.3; 19.28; 19.03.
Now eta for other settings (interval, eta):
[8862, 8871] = 8862.5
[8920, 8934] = 8921.0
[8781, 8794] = 8793.5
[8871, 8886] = 8885.0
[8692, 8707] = 8706.5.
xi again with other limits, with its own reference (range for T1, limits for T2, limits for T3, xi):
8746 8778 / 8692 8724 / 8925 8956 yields -0.99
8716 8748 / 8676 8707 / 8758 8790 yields -0.98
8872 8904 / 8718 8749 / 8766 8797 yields -1.01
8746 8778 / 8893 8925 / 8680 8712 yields -1.02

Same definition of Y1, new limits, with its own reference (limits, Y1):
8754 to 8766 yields 8759.0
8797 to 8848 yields 8829.5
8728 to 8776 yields 8775.5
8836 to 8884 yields 8882.0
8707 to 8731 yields 8724.5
